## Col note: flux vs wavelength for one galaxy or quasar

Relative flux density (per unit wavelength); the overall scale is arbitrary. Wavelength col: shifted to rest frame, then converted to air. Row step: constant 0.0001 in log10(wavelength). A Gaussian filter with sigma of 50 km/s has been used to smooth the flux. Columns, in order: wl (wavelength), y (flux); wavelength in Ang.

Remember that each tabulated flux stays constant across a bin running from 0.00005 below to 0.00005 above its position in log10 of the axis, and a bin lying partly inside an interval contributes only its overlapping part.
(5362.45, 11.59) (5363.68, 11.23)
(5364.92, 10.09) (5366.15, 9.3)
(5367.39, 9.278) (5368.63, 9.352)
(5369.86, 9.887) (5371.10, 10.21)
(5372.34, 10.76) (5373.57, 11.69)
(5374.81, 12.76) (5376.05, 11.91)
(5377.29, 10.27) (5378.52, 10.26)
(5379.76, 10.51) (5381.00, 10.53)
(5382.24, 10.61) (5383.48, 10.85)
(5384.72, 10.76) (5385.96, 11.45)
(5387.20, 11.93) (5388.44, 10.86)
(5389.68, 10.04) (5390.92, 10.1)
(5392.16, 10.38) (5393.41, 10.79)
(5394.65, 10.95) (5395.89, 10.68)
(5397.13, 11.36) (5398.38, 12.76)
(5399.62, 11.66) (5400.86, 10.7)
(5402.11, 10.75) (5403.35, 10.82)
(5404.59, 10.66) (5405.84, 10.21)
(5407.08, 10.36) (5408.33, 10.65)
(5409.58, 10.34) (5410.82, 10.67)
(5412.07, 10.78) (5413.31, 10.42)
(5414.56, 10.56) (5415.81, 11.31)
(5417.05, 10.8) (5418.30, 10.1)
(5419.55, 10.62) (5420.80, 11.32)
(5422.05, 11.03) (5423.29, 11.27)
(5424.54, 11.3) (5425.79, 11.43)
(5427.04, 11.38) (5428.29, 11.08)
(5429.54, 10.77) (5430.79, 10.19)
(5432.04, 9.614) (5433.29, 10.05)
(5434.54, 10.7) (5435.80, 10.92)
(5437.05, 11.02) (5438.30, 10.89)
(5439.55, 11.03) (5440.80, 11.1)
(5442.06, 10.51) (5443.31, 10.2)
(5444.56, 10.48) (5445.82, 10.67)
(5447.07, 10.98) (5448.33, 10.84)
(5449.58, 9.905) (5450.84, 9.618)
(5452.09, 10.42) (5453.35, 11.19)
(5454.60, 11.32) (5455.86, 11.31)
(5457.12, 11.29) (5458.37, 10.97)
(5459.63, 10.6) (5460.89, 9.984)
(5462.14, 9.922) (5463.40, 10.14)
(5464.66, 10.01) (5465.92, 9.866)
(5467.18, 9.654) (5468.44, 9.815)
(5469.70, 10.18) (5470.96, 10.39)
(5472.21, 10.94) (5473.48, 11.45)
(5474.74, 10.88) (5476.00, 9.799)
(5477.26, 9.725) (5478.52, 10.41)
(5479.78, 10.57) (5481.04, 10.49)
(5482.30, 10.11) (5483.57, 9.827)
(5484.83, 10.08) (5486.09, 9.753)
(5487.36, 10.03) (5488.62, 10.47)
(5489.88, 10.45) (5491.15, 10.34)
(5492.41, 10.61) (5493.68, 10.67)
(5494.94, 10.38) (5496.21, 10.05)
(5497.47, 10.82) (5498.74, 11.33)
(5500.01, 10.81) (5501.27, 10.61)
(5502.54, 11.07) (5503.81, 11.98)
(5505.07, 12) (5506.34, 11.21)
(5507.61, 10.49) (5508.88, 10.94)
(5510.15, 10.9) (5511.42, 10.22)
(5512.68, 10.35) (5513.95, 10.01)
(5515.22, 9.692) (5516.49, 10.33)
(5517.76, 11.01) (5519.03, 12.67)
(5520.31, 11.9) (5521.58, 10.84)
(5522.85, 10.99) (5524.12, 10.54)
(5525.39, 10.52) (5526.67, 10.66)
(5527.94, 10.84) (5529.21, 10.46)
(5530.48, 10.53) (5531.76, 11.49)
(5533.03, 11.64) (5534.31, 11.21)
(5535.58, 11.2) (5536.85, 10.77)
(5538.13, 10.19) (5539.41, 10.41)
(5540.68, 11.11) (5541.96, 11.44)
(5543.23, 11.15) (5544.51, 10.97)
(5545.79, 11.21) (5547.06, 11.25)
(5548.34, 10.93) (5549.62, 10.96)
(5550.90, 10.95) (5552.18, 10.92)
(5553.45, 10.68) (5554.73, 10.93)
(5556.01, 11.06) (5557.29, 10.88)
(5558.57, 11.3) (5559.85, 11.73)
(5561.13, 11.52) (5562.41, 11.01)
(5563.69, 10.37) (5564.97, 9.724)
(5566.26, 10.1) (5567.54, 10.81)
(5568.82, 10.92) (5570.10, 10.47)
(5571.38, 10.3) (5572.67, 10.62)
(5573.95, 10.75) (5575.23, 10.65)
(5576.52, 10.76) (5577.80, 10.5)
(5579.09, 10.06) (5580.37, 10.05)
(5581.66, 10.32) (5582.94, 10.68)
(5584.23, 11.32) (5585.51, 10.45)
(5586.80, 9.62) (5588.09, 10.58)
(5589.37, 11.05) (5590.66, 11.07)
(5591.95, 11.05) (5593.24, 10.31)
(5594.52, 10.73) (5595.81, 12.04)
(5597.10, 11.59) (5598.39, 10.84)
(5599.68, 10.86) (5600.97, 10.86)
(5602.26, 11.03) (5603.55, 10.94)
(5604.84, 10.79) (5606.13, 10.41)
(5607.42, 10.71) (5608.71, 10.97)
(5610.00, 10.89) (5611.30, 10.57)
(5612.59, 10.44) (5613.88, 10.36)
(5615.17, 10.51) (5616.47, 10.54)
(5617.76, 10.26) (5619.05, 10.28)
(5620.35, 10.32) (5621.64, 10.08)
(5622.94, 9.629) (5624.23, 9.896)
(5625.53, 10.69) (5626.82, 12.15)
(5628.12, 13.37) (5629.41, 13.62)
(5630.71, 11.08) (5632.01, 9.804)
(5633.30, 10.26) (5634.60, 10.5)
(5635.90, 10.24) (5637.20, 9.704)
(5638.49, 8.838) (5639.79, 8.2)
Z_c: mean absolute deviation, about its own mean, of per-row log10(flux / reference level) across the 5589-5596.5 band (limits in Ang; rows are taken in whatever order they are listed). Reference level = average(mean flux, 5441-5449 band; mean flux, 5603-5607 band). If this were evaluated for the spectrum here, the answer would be 0.014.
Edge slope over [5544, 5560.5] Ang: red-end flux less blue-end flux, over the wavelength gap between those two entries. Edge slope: 0.05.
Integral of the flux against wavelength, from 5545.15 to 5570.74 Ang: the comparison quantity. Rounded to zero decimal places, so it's 279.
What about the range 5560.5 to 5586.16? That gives 271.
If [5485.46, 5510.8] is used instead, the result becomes 272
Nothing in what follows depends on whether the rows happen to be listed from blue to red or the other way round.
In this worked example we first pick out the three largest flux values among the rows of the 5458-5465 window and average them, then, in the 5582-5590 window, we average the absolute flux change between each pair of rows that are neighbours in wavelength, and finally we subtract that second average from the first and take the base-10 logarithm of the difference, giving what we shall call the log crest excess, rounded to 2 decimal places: 0.99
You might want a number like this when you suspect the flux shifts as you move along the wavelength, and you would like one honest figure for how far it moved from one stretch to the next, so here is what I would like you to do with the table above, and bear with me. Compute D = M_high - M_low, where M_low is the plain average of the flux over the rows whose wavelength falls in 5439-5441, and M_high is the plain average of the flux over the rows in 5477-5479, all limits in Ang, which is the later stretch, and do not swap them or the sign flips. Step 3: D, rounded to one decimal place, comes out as -1.0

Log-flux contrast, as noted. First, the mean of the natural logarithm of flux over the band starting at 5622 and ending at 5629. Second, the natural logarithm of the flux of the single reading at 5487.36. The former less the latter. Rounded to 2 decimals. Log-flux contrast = 0.10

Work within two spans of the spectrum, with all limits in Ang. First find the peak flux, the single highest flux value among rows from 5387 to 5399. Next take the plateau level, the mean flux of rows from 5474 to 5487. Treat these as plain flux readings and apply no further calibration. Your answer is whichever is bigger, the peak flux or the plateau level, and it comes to 12.8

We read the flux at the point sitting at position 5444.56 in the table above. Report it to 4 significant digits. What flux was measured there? 10.48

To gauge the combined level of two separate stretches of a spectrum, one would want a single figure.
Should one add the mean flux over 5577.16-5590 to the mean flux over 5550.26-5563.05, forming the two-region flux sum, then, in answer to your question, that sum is 21.6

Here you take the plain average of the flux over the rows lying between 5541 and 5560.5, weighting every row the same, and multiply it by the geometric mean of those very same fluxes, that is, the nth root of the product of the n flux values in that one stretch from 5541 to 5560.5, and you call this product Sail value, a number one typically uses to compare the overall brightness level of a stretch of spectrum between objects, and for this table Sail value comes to 123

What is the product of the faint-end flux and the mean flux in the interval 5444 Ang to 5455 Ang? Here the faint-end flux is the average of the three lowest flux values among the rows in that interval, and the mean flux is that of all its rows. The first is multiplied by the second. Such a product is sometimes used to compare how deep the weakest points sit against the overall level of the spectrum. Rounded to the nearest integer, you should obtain 106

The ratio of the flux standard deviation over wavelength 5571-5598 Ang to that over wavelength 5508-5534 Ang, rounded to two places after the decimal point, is 0.79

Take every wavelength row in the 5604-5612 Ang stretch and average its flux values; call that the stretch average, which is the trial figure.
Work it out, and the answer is 10.7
